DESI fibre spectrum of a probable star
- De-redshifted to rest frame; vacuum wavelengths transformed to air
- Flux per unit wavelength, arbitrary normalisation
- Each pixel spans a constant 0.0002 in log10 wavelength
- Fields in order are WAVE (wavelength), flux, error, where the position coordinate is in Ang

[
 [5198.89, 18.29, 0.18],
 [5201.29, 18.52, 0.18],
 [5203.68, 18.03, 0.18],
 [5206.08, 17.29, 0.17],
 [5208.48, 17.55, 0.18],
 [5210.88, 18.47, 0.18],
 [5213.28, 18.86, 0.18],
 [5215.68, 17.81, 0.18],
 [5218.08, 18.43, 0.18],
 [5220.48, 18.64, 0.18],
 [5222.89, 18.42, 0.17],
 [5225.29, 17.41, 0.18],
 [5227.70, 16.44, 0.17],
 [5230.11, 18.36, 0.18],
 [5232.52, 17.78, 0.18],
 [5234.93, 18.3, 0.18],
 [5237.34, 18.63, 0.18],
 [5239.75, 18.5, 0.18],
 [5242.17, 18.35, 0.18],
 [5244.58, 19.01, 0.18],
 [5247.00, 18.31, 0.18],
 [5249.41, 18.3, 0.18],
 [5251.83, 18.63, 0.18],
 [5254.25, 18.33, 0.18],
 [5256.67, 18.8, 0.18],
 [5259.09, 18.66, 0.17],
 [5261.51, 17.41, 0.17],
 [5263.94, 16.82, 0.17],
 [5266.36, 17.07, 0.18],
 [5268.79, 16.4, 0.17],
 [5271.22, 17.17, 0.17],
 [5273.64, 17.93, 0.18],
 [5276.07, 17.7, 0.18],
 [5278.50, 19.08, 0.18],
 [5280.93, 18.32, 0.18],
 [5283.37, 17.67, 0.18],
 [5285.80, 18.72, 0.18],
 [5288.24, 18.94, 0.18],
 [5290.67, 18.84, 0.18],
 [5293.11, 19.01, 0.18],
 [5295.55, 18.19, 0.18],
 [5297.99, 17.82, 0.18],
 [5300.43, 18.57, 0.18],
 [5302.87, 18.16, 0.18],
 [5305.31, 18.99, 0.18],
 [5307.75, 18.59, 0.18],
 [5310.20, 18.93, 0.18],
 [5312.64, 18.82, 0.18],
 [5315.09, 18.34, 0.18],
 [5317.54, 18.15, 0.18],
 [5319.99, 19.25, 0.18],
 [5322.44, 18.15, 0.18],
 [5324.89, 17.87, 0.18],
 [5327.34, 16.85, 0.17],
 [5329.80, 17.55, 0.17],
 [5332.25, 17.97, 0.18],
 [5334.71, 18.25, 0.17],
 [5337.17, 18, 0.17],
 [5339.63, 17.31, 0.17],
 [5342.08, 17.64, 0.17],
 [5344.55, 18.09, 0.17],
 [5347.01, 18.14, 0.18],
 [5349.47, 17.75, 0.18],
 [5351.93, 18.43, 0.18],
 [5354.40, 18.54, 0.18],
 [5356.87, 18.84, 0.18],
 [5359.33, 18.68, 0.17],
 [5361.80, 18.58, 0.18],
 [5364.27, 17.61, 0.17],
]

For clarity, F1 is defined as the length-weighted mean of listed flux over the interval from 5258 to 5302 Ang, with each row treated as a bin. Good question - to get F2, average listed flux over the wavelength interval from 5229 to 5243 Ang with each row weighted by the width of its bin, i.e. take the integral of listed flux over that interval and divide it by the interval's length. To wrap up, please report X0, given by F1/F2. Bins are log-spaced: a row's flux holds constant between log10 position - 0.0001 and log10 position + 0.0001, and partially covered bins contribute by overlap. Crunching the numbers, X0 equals 0.98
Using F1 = 18.0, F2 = 18.3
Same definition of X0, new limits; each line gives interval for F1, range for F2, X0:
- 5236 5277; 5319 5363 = 0.99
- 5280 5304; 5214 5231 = 1.03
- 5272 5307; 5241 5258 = 0.99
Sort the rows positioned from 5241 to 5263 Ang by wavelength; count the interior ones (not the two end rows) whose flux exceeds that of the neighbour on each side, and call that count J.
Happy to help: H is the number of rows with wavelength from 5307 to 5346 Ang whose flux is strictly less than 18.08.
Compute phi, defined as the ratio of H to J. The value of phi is 2.3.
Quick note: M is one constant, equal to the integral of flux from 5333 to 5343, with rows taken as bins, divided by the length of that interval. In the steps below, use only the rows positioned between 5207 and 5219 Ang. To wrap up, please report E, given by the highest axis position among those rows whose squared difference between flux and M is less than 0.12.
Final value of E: 5215.68 Ang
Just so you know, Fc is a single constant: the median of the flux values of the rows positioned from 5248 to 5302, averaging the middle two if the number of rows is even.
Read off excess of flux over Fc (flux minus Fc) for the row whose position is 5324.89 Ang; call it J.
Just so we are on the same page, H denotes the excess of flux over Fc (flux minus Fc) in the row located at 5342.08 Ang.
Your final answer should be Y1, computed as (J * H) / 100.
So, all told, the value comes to 0.003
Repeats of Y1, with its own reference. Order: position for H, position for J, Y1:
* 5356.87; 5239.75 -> 0.001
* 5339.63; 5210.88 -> -0.002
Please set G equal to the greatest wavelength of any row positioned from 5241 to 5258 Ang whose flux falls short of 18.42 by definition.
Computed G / 5254.25 Ang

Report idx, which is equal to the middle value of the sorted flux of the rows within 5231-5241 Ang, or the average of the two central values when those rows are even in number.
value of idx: 18.4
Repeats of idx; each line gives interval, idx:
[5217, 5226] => 18.4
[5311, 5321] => 18.6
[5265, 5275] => 17.1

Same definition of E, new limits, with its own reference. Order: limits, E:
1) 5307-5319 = 5317.54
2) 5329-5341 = 5337.17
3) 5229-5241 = 5232.52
